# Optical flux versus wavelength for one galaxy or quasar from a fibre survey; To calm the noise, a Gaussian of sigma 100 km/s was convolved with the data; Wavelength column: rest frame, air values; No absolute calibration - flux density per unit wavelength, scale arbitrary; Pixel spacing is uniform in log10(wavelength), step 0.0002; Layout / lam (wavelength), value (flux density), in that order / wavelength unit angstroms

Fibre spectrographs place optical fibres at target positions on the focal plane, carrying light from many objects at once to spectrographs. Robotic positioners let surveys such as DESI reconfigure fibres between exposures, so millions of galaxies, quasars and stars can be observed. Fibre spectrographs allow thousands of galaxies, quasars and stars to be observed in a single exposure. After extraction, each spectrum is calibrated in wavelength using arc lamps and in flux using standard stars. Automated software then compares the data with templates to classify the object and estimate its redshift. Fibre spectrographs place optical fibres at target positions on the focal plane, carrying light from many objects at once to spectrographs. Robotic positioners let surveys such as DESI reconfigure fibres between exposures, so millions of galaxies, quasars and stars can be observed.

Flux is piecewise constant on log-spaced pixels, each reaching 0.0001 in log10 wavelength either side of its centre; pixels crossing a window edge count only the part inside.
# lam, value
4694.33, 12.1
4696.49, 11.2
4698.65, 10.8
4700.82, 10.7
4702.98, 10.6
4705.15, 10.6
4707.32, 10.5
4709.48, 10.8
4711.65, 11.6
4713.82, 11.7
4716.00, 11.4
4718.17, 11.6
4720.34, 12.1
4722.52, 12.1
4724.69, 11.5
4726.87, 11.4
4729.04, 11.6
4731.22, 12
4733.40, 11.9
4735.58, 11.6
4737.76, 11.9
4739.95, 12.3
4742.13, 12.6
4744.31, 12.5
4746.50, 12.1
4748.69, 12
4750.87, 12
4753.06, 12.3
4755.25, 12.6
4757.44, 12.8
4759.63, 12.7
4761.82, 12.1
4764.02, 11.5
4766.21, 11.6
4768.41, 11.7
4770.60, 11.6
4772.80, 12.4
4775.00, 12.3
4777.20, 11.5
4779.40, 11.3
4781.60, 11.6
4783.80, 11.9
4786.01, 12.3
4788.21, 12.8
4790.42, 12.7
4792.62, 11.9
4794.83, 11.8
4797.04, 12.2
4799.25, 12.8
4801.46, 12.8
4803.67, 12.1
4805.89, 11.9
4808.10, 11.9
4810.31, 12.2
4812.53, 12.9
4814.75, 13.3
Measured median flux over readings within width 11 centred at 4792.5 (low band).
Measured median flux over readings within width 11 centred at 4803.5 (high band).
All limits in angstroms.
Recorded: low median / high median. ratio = 1.01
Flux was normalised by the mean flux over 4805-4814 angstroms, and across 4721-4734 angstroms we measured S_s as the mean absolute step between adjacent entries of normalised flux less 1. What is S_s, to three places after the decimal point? 0.023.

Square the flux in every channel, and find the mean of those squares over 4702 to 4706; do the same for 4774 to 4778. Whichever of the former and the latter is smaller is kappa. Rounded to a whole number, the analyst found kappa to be 112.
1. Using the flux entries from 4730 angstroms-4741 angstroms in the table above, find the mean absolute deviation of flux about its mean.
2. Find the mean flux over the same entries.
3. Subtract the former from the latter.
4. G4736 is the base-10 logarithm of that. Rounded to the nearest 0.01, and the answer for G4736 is 1.07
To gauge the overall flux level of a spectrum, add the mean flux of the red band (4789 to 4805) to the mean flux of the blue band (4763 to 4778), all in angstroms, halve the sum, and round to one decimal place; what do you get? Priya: 12.1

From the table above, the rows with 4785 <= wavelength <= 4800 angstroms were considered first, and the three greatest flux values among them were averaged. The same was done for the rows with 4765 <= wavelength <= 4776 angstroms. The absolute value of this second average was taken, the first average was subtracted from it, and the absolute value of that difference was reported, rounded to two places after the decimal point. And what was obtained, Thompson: 0.63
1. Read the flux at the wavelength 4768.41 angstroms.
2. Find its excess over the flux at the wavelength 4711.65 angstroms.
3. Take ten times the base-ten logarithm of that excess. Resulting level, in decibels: -10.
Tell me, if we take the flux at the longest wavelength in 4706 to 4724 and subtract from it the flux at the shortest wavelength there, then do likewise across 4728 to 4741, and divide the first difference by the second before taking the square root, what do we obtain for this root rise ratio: 1.5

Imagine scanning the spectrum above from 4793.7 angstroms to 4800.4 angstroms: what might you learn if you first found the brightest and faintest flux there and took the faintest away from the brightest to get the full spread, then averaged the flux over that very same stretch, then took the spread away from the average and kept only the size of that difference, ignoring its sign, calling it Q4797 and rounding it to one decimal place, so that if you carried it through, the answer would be 11.3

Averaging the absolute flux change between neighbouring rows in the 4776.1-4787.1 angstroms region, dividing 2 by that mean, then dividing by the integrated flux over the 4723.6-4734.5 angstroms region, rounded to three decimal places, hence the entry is 0.052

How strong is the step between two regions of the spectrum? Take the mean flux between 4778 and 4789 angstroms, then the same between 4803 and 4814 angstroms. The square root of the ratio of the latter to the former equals 1.01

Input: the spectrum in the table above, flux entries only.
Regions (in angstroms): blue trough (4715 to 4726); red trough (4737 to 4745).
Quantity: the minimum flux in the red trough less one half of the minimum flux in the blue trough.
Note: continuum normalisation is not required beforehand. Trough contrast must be 6.20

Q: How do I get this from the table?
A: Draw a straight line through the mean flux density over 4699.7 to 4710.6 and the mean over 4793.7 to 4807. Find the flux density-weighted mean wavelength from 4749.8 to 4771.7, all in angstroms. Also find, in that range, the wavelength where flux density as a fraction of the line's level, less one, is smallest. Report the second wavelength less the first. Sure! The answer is 10.0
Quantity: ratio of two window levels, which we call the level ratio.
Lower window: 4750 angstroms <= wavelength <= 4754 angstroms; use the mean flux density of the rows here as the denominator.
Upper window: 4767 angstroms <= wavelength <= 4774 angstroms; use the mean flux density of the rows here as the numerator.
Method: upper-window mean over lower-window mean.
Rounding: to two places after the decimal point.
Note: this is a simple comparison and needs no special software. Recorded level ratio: 0.98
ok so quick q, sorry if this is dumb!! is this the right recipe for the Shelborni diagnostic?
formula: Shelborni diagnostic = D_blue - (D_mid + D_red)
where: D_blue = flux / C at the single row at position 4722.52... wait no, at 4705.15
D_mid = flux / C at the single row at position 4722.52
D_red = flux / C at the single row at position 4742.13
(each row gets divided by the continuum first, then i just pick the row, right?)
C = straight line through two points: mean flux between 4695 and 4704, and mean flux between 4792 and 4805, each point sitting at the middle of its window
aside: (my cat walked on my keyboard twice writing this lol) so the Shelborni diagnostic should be -1.21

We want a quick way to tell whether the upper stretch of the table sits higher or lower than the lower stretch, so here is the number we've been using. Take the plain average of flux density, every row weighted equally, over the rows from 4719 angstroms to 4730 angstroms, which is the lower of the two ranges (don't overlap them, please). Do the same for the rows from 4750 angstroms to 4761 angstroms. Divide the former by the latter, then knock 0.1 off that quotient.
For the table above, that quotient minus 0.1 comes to 0.841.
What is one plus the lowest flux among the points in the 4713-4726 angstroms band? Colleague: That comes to 12.40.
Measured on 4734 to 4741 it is 12.60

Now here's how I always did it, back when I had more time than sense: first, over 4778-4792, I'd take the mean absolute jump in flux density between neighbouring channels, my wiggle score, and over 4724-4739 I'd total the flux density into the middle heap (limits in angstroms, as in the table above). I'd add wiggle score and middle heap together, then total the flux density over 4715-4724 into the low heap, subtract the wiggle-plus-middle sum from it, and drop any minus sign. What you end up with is 35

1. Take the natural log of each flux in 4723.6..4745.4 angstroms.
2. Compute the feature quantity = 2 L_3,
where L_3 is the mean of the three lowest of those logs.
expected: 4.88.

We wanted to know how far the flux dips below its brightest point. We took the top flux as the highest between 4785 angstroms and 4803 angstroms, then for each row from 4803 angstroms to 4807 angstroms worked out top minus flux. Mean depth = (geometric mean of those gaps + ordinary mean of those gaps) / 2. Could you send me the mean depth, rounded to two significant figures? 0.80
